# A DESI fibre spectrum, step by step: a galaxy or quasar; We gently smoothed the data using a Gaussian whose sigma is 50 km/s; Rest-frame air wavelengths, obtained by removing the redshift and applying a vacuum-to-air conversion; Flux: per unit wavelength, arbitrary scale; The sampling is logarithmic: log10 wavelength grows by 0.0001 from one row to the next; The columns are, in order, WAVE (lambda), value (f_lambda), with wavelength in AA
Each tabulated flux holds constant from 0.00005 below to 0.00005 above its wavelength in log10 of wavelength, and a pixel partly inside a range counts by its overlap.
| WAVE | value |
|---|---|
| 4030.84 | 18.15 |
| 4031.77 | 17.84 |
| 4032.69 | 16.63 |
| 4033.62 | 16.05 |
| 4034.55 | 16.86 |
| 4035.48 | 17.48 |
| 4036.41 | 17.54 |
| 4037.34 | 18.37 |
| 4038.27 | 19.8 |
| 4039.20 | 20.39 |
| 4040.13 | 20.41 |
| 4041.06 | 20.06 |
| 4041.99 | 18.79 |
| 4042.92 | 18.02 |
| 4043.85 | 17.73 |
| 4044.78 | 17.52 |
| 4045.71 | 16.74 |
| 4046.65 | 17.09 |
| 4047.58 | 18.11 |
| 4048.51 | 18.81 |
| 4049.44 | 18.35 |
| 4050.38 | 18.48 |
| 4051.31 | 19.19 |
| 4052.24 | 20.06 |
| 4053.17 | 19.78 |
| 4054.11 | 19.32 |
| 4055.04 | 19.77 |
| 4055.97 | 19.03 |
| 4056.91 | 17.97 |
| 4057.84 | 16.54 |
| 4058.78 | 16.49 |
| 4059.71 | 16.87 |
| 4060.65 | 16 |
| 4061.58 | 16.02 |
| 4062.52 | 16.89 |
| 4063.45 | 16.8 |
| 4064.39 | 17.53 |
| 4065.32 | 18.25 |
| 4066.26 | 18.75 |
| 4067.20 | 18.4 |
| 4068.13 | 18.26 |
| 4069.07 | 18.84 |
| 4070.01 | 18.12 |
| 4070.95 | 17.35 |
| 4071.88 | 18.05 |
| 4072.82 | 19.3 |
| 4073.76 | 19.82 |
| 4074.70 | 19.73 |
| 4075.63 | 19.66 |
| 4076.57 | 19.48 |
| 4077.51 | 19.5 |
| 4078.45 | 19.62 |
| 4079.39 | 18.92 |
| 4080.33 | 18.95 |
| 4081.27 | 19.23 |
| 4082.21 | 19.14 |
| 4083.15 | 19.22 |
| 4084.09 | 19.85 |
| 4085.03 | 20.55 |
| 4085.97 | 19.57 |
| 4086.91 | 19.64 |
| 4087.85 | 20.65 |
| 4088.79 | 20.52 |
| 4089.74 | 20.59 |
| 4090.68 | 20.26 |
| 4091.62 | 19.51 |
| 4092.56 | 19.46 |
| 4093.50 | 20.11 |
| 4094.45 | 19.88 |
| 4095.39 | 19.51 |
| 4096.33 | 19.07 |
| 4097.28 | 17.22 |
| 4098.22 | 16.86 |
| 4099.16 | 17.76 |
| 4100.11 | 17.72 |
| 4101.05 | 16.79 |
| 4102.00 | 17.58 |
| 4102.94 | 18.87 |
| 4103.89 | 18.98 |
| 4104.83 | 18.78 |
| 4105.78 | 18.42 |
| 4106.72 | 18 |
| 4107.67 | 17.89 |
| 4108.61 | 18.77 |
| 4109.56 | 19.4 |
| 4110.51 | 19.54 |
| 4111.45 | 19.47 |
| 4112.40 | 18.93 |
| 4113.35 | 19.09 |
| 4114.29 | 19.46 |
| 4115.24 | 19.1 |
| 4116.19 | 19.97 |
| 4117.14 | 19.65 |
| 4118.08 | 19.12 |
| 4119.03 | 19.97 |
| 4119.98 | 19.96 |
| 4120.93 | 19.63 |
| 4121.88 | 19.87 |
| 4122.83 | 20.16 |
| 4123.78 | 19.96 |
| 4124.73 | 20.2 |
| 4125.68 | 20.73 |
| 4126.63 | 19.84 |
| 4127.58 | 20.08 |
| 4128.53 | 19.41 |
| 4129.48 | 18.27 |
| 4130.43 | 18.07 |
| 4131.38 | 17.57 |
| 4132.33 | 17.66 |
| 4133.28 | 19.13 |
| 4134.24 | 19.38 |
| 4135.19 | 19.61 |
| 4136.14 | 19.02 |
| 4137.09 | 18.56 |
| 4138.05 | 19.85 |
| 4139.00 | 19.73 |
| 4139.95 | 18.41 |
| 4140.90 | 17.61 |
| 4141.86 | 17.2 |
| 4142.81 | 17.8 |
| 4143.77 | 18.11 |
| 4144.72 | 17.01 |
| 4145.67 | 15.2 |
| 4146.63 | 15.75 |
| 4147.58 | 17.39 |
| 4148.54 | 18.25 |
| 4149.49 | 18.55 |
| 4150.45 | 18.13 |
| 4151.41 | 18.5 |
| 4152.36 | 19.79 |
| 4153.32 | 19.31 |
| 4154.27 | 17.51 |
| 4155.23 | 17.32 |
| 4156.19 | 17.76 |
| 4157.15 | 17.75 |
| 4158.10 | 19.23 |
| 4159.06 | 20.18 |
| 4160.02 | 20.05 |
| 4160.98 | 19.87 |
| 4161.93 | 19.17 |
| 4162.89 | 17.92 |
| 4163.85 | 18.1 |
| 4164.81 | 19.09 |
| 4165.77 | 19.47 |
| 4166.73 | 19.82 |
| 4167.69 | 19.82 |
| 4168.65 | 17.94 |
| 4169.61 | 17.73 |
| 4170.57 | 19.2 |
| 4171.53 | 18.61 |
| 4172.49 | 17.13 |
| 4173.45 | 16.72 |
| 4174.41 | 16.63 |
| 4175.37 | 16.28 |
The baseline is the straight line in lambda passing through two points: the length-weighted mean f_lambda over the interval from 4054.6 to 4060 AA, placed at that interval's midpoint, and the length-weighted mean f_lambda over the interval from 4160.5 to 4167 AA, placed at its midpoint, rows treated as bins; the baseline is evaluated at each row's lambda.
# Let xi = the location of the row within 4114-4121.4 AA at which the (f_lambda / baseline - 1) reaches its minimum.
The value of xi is 4118.08 AA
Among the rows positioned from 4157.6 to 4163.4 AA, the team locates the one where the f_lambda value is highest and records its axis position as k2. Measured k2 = 4159.06 AA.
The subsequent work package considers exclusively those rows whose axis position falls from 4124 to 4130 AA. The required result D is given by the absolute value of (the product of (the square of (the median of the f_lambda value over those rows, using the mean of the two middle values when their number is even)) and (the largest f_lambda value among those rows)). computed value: 8259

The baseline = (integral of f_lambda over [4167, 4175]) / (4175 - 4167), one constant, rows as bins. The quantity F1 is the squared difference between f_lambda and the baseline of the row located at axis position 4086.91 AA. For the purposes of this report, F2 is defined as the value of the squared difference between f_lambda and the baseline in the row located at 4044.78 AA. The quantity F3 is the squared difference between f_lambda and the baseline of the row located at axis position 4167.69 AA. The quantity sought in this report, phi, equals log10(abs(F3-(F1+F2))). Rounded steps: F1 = 3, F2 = 0.2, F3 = 3.3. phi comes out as -0.4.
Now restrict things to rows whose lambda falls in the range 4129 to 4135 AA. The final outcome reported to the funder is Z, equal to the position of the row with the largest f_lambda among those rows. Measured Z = 4134.24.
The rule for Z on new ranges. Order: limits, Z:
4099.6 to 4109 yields 4103.89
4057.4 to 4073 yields 4072.82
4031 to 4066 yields 4040.13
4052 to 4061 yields 4052.24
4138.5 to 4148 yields 4139.00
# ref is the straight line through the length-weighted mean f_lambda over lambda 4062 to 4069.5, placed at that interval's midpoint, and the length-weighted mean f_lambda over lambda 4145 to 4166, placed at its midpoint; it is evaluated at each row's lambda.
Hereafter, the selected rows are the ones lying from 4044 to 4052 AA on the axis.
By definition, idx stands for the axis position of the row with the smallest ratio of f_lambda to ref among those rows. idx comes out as 4045.71 AA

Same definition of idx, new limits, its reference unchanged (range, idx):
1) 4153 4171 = 4155.23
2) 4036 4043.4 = 4036.41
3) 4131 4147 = 4145.67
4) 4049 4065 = 4060.65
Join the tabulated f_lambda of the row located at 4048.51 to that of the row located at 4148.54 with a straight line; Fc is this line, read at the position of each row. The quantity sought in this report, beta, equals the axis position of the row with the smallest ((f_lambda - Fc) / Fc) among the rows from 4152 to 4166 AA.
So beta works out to 4155.23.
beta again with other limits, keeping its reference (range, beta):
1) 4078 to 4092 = 4079.39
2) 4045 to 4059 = 4058.78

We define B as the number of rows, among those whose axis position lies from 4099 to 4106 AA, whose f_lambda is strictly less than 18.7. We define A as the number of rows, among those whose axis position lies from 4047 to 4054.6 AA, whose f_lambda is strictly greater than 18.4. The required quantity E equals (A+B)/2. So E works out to 5.5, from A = 6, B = 5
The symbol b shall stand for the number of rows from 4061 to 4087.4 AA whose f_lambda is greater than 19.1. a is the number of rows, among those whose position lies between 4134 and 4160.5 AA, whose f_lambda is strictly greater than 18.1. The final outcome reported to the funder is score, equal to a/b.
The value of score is 1.2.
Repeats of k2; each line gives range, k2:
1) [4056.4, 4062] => 4056.91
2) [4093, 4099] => 4093.50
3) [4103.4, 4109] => 4103.89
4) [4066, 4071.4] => 4069.07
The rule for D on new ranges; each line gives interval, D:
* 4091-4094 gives 7655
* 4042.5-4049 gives 5913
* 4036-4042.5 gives 8002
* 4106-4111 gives 6884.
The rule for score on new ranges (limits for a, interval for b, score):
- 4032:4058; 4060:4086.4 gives 1.2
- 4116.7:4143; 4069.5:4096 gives 1.0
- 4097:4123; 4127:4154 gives 2.2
